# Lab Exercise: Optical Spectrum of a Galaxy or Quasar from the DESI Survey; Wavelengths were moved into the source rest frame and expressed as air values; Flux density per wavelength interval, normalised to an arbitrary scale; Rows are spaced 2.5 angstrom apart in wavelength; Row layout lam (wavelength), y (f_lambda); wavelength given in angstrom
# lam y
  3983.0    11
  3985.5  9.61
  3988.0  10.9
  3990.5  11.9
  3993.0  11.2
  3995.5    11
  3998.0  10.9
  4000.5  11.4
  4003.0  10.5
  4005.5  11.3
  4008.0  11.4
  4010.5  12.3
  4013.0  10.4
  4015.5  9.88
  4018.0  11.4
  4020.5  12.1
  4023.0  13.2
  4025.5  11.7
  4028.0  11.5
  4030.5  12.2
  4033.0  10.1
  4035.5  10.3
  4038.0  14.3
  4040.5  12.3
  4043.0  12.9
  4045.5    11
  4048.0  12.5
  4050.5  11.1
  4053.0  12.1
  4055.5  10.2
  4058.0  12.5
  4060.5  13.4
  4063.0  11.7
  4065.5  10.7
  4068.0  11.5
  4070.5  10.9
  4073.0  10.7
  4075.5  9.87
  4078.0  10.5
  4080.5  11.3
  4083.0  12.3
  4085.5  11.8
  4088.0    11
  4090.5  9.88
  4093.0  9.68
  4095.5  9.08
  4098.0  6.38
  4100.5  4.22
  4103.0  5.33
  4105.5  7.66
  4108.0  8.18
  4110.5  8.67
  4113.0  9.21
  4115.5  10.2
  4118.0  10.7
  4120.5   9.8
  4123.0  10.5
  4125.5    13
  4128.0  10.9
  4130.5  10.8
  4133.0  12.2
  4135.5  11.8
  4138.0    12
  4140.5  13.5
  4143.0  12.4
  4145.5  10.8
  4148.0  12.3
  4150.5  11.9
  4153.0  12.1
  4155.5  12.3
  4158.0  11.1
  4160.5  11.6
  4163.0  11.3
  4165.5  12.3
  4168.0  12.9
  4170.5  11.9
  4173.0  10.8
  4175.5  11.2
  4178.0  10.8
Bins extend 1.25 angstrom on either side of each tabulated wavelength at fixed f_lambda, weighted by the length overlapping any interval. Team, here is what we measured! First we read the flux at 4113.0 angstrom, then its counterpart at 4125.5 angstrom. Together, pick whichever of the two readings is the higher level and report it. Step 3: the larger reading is 13.0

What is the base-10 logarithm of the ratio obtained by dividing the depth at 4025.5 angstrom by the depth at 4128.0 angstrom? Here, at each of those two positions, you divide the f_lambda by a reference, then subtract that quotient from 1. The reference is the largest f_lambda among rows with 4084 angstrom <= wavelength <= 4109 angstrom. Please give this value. -1.0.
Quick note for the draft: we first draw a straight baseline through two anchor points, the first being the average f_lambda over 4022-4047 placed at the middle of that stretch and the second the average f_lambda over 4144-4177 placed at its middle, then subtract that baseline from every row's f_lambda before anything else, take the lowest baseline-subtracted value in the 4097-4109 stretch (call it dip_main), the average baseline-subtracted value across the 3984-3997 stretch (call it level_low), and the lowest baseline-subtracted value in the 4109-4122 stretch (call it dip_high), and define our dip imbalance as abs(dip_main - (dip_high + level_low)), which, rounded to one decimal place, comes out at 3.4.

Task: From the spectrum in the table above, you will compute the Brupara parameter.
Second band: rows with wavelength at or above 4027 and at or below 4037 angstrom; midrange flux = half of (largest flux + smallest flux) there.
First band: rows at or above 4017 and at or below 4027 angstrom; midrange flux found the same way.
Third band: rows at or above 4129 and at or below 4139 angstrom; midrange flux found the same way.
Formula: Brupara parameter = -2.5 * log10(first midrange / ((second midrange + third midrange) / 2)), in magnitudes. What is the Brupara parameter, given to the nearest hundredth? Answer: -0.09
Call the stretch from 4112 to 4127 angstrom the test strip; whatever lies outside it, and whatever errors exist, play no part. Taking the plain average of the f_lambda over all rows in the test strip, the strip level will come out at 10.6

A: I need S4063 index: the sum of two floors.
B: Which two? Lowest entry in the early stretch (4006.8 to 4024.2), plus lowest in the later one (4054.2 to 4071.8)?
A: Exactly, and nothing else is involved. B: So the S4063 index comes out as 20.1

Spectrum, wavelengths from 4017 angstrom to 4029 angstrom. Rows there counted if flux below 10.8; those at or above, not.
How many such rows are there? 0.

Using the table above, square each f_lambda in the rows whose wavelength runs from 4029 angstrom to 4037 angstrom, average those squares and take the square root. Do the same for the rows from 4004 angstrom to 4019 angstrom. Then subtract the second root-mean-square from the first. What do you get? -0.2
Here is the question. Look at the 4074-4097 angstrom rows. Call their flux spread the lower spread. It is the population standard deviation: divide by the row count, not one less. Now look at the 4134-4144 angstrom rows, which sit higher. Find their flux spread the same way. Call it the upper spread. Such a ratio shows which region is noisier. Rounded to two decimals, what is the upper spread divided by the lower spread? 0.65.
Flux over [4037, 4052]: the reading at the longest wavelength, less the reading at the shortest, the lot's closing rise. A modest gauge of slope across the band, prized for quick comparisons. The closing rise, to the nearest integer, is -3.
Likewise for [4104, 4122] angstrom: 2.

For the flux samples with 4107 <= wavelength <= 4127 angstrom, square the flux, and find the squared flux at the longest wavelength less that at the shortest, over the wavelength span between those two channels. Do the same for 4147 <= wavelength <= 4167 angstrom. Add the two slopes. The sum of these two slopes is 6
